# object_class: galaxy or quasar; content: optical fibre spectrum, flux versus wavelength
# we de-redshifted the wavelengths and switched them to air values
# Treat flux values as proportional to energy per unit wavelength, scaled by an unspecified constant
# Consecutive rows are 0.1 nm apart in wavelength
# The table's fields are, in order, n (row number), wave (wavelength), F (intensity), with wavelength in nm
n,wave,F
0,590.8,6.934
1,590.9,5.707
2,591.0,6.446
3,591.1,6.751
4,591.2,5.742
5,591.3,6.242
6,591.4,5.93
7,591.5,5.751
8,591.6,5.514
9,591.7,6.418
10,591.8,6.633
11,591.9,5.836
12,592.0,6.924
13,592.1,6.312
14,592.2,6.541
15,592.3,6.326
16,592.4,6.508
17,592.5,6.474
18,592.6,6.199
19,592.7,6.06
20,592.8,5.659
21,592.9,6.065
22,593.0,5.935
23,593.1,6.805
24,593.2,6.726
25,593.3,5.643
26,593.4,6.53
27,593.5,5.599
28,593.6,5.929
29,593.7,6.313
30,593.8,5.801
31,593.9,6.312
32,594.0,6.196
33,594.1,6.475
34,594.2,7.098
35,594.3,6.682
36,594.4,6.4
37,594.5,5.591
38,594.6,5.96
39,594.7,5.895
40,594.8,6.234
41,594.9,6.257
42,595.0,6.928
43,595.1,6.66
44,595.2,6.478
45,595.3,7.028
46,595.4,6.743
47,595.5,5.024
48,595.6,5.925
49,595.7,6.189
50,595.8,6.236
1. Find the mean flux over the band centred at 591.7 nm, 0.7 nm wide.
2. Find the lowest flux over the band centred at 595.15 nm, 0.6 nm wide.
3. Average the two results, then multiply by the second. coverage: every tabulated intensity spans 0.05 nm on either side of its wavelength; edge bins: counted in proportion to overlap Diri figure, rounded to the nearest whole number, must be 39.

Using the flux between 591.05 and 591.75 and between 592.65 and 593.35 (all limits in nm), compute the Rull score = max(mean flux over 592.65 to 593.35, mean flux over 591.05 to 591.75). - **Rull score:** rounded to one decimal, 6.1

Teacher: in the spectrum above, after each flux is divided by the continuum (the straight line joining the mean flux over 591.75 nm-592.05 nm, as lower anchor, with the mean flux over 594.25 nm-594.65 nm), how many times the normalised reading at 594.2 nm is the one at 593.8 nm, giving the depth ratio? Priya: 0.81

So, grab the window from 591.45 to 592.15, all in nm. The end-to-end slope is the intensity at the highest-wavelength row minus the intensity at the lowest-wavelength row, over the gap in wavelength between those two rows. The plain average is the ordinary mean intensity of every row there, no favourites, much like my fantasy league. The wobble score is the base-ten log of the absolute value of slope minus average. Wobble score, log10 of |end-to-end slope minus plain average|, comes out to 0.72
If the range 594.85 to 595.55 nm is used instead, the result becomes 0.93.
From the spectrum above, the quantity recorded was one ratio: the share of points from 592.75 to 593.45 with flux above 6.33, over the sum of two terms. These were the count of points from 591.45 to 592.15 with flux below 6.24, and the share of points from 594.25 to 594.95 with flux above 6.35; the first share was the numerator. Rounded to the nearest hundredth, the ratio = 0.13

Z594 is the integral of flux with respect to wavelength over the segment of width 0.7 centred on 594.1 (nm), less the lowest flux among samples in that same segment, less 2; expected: -3.30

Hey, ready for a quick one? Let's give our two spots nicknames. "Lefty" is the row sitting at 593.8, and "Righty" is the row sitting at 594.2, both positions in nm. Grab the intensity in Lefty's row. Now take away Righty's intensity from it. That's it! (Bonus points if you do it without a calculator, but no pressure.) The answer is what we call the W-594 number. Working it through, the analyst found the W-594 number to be -1.3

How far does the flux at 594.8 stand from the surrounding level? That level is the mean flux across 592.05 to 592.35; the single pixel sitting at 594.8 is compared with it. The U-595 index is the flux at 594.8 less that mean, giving -0.2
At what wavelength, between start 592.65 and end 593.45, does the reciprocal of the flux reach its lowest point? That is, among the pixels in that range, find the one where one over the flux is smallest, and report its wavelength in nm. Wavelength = 593.1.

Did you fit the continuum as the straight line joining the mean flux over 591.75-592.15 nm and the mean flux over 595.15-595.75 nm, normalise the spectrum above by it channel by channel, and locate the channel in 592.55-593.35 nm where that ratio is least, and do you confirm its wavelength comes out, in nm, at 592.8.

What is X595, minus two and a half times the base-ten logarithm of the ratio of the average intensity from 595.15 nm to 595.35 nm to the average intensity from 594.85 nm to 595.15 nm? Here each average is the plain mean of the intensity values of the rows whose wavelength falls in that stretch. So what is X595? -0.02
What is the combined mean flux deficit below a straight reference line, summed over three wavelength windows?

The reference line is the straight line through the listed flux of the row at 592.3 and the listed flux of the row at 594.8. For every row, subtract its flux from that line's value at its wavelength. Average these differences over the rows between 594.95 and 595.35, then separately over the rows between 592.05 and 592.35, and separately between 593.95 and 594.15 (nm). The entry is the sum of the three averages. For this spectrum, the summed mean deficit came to -0.7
